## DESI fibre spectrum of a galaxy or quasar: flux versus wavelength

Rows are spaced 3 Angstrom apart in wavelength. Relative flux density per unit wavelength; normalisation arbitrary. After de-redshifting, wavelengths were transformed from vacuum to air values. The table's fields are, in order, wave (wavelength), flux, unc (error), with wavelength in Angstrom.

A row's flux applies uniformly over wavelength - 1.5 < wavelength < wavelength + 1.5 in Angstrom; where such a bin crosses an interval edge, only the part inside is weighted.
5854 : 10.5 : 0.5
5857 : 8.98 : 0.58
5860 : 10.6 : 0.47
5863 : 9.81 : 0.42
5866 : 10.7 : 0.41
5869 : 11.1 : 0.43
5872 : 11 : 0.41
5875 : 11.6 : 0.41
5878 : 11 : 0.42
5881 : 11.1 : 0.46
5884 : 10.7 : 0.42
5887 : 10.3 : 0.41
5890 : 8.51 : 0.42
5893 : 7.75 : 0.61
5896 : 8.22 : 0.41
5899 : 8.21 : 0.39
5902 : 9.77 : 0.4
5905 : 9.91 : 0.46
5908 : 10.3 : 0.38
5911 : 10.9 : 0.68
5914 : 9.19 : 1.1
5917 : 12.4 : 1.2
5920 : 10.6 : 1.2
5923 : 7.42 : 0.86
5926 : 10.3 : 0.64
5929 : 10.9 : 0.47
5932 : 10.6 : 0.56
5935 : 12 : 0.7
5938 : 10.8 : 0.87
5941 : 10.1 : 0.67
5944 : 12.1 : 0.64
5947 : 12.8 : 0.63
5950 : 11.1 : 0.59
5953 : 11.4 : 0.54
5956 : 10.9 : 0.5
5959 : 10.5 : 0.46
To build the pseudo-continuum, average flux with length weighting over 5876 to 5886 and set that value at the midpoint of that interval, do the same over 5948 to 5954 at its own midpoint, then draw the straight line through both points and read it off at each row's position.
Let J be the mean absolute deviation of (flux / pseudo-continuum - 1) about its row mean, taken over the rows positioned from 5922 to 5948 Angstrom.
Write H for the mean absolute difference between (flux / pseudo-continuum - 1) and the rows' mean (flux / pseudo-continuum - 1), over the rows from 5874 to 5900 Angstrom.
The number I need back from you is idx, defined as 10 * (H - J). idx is 0.4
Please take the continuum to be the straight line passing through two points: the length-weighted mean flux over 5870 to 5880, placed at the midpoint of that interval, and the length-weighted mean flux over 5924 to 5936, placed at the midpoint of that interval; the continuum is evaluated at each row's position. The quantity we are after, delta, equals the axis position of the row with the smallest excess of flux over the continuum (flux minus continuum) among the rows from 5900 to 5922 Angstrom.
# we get 5914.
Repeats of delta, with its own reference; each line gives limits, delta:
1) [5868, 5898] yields 5893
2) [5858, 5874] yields 5863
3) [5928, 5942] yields 5941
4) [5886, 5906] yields 5893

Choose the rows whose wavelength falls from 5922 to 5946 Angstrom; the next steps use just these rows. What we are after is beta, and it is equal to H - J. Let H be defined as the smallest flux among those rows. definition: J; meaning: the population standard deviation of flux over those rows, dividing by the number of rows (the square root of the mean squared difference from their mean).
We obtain 6.1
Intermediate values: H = 7.42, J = 1.4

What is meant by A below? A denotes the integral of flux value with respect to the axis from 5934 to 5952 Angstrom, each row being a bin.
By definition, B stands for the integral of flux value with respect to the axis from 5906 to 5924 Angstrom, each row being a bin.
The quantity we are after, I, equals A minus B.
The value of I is 23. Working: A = 206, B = 184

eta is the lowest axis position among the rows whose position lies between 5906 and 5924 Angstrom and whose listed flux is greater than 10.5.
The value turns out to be 5911 Angstrom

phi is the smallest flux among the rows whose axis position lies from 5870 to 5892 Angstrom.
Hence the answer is 8.51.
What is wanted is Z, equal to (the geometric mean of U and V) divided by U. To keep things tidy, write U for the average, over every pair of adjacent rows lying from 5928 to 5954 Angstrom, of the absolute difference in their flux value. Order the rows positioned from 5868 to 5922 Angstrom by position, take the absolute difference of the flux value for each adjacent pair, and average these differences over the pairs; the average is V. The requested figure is 0.9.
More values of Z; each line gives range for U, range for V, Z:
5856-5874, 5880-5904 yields 1.0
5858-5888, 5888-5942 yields 1.6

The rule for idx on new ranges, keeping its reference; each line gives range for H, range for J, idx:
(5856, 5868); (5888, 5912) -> -0.3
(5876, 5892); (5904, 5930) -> -0.1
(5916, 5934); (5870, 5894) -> -0.1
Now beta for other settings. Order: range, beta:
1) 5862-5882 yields 9.3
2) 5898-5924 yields 6.0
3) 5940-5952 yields 9.1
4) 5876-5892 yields 7.6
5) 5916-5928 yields 5.6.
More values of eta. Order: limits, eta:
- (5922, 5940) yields 5929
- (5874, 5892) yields 5875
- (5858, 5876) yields 5860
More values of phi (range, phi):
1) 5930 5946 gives 10.1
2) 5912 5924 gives 7.42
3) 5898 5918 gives 8.21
